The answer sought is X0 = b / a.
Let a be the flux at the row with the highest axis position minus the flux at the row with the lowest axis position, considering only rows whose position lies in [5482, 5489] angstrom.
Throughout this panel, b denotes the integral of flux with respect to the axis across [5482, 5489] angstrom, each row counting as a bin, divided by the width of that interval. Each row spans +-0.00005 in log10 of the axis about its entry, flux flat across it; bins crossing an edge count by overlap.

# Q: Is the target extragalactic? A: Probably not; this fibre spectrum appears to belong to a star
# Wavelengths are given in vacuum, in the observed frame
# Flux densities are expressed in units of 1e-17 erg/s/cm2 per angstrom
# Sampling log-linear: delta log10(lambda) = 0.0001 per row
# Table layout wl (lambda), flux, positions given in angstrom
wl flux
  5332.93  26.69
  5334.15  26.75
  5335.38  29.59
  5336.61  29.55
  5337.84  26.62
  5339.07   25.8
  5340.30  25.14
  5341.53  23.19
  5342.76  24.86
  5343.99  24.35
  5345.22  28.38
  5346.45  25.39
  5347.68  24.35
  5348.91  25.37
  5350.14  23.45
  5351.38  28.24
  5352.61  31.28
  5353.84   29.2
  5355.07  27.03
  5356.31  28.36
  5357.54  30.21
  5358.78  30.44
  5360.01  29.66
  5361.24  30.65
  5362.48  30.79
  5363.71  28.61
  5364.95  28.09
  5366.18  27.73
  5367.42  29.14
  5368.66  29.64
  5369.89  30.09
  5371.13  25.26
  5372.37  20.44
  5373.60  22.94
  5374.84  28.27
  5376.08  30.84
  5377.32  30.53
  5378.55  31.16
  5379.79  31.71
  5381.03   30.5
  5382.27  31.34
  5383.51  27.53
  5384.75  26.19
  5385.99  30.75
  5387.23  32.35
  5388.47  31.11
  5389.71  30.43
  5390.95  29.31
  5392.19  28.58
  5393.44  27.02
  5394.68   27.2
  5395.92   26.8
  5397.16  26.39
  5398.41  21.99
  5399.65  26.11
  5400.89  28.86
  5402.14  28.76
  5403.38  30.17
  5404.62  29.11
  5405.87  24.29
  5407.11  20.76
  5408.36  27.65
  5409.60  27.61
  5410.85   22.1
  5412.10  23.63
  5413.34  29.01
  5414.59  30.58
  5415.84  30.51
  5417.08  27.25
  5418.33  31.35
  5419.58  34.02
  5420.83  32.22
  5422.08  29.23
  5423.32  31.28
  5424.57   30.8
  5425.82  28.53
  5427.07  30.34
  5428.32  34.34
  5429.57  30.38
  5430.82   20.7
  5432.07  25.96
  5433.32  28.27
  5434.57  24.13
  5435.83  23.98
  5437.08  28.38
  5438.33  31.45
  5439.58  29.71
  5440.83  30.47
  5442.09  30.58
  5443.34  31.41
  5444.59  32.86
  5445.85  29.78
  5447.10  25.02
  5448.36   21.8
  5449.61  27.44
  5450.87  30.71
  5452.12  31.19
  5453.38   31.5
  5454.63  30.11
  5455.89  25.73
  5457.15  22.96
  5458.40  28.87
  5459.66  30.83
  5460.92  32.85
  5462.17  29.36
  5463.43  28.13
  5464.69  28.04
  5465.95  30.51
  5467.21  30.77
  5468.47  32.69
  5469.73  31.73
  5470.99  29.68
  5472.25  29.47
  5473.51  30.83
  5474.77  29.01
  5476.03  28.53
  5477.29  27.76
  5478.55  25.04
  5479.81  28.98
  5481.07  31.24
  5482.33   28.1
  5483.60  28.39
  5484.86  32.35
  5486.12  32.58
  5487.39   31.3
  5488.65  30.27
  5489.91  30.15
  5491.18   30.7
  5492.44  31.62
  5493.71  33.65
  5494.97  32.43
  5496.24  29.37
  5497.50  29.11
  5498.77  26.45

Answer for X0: 14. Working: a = 2.2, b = 30.6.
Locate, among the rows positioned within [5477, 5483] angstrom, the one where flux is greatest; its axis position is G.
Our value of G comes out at 5481.07 angstrom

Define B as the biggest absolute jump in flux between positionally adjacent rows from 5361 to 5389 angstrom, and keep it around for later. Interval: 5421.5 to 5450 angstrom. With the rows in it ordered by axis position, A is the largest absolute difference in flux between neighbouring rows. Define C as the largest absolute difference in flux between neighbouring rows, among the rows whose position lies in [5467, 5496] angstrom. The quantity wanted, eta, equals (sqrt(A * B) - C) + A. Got 13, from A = 9.7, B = 5.3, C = 4.0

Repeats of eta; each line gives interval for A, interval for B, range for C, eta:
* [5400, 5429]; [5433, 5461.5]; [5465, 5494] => 9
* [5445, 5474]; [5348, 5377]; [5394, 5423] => 5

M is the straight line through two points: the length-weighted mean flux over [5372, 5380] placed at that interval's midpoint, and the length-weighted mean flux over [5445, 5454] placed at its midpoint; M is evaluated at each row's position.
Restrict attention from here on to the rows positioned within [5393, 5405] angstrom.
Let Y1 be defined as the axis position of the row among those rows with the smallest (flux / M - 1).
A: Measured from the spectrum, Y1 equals 5398.41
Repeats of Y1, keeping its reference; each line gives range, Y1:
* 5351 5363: 5355.07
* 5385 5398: 5397.16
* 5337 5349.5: 5341.53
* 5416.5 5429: 5417.08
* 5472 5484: 5478.55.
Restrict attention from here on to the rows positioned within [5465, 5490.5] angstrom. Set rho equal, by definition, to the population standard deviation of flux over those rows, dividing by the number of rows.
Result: 1.8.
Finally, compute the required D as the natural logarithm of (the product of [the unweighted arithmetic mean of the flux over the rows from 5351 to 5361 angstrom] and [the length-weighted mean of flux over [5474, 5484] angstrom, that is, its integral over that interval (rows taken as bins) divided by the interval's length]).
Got 6.72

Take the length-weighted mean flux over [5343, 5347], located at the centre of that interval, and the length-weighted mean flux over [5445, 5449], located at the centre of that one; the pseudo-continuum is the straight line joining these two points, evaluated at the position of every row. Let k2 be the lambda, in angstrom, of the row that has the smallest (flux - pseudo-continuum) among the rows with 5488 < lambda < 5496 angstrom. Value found 5489.91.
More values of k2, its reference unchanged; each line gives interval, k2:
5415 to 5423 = 5417.08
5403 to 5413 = 5407.11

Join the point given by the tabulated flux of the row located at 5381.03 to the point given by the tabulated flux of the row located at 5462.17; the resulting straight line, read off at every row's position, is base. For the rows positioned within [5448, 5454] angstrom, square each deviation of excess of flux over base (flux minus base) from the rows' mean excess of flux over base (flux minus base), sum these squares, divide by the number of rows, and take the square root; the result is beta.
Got 3.7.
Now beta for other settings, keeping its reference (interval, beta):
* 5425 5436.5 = 3.9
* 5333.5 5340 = 1.6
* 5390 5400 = 2.0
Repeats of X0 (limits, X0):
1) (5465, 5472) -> -37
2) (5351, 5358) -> 15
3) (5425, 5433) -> -11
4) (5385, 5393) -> -14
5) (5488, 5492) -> 71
